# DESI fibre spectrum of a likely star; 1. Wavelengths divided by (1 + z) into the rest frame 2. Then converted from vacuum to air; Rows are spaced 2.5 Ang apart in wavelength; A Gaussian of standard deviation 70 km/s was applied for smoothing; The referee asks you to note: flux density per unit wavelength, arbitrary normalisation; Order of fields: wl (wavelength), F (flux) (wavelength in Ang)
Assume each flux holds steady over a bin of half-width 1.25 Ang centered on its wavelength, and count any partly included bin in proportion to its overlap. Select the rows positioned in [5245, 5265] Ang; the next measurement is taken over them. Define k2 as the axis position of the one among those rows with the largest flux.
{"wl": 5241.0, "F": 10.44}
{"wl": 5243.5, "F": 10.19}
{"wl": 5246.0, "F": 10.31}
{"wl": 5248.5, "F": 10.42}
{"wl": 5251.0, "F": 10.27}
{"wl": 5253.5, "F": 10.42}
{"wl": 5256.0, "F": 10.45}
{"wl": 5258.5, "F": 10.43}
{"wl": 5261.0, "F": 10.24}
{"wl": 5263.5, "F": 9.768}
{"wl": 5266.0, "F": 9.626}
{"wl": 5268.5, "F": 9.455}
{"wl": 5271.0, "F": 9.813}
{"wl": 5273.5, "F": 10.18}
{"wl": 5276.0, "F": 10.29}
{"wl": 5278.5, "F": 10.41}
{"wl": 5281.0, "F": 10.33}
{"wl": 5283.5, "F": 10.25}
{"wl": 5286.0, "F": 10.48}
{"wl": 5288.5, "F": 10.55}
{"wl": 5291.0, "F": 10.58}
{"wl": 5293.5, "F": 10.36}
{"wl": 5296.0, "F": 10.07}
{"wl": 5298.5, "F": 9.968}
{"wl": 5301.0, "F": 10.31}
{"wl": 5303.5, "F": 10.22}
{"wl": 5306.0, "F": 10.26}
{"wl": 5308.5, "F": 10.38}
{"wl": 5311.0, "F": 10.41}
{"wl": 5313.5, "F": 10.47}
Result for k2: 5256.0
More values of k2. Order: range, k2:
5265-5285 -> 5278.5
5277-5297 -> 5291.0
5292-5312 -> 5311.0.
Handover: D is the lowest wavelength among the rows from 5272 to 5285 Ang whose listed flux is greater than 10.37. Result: 5278.5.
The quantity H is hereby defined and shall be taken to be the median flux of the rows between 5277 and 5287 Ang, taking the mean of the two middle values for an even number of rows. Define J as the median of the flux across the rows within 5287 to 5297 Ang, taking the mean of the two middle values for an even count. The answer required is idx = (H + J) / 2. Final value 10.4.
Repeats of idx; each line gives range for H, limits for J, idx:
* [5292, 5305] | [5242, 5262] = 10.3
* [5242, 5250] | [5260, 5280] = 10.2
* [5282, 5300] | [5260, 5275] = 10.1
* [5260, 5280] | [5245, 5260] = 10.2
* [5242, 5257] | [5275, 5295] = 10.4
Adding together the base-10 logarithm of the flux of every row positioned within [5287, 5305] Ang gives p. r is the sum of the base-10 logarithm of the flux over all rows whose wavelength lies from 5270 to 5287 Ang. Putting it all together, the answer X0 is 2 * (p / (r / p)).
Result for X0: 14.2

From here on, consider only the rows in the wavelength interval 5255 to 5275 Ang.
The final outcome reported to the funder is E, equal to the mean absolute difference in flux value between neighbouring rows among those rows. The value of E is 0.25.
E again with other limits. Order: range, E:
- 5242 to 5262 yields 0.11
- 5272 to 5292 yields 0.10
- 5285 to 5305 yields 0.16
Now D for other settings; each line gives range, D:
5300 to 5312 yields 5308.5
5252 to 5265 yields 5253.5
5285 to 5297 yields 5286.0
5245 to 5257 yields 5248.5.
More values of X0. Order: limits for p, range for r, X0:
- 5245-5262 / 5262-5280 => 14.5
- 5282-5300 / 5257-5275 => 14.4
